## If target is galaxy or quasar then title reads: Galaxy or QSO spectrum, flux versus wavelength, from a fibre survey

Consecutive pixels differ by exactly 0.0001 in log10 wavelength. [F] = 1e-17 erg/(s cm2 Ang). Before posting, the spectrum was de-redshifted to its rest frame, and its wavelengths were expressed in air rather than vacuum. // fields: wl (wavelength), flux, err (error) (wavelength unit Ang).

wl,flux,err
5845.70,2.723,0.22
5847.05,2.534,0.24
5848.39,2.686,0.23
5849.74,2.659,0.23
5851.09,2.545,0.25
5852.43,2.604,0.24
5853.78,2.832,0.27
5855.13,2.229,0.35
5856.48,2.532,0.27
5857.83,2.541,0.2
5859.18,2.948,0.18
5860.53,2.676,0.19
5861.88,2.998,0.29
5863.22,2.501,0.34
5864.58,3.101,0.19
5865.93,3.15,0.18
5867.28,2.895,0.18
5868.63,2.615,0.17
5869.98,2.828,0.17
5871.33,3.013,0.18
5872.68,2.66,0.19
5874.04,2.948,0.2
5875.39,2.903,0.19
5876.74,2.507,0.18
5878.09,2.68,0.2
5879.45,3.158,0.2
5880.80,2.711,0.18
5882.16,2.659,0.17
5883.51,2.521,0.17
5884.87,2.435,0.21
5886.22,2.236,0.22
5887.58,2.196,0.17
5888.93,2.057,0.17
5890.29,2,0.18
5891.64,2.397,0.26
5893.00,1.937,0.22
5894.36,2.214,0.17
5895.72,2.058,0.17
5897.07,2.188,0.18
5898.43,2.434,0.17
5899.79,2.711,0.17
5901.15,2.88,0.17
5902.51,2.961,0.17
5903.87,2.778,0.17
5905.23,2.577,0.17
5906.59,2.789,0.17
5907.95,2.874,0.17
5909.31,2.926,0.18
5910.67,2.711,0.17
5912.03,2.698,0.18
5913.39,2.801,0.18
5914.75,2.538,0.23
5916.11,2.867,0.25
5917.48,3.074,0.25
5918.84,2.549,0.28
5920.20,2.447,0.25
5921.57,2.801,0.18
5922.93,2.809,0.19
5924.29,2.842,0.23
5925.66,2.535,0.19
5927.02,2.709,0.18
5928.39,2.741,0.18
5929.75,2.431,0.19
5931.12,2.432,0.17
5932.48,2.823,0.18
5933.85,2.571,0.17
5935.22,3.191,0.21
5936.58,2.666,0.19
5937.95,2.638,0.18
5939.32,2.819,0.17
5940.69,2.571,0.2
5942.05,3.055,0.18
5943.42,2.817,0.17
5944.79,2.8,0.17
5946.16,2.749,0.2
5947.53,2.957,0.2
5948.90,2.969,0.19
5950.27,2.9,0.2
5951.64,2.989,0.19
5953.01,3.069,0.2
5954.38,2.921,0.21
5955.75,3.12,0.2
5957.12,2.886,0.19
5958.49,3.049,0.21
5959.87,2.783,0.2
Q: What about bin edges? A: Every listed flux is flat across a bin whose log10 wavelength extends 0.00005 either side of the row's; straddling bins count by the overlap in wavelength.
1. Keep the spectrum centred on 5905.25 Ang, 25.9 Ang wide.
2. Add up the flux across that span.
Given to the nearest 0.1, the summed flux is 50.0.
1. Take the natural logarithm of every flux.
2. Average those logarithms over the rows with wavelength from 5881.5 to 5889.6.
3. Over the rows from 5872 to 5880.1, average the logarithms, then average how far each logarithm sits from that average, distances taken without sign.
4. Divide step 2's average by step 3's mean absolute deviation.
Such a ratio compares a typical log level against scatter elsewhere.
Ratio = 12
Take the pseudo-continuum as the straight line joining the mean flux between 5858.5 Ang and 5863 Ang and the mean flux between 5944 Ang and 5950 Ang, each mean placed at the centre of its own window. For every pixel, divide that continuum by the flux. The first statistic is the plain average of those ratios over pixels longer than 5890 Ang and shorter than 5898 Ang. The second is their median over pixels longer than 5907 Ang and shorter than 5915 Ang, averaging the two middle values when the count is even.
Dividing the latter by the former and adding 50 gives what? 50.8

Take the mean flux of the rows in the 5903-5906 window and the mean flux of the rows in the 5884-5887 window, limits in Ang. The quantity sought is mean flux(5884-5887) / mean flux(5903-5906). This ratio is 0.87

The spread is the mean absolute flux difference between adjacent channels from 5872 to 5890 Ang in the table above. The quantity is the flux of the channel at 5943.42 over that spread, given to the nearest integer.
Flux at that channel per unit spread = 14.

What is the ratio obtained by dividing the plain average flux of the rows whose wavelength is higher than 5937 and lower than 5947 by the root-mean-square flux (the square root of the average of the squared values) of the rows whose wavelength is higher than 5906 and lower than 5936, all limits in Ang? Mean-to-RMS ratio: 1.01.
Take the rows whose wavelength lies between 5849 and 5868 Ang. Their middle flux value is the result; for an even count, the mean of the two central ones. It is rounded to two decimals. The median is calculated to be 2.67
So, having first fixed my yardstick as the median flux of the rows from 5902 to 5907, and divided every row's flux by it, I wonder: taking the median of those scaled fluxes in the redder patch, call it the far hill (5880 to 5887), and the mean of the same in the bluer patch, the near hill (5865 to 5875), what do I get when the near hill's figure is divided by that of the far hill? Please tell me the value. 1.14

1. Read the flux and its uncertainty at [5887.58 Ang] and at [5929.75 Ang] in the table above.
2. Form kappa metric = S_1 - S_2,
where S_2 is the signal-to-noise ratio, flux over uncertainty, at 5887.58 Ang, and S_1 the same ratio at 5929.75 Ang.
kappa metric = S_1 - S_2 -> 0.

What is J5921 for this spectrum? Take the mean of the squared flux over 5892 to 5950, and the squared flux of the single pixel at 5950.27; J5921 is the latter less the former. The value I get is 1.1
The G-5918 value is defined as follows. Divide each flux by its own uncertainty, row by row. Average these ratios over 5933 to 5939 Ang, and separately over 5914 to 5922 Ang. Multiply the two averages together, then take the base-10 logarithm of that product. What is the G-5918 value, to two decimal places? 2.23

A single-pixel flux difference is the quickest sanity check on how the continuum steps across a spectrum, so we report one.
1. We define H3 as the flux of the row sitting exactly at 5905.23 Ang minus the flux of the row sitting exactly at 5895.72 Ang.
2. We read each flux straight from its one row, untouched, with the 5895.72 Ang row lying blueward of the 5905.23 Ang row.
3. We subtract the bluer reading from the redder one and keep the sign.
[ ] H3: 0.52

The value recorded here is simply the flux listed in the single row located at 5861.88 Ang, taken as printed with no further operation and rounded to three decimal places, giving 2.998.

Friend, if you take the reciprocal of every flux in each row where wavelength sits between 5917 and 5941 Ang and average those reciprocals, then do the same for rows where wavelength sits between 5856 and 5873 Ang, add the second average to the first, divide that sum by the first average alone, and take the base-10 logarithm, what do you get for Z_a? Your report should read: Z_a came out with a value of 0.293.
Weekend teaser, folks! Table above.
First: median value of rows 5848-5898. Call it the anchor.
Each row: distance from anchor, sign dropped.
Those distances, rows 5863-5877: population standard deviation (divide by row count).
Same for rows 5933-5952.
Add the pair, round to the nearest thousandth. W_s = 0.332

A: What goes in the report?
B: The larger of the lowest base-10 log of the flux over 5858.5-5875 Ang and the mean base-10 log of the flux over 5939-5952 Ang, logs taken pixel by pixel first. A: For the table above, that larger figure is 0.46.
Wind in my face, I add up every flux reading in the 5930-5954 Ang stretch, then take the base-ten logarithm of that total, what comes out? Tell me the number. 1.68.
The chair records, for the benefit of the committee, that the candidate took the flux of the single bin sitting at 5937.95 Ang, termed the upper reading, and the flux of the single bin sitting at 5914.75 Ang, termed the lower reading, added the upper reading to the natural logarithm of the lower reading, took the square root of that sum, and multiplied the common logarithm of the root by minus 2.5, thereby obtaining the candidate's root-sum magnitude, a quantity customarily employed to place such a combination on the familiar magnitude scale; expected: -0.69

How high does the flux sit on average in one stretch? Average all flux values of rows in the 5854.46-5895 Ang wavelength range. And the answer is 2.61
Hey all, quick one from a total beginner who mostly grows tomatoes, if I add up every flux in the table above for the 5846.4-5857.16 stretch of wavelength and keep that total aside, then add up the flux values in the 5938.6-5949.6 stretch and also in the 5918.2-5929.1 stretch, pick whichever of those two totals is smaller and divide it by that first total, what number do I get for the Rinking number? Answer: 1.04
